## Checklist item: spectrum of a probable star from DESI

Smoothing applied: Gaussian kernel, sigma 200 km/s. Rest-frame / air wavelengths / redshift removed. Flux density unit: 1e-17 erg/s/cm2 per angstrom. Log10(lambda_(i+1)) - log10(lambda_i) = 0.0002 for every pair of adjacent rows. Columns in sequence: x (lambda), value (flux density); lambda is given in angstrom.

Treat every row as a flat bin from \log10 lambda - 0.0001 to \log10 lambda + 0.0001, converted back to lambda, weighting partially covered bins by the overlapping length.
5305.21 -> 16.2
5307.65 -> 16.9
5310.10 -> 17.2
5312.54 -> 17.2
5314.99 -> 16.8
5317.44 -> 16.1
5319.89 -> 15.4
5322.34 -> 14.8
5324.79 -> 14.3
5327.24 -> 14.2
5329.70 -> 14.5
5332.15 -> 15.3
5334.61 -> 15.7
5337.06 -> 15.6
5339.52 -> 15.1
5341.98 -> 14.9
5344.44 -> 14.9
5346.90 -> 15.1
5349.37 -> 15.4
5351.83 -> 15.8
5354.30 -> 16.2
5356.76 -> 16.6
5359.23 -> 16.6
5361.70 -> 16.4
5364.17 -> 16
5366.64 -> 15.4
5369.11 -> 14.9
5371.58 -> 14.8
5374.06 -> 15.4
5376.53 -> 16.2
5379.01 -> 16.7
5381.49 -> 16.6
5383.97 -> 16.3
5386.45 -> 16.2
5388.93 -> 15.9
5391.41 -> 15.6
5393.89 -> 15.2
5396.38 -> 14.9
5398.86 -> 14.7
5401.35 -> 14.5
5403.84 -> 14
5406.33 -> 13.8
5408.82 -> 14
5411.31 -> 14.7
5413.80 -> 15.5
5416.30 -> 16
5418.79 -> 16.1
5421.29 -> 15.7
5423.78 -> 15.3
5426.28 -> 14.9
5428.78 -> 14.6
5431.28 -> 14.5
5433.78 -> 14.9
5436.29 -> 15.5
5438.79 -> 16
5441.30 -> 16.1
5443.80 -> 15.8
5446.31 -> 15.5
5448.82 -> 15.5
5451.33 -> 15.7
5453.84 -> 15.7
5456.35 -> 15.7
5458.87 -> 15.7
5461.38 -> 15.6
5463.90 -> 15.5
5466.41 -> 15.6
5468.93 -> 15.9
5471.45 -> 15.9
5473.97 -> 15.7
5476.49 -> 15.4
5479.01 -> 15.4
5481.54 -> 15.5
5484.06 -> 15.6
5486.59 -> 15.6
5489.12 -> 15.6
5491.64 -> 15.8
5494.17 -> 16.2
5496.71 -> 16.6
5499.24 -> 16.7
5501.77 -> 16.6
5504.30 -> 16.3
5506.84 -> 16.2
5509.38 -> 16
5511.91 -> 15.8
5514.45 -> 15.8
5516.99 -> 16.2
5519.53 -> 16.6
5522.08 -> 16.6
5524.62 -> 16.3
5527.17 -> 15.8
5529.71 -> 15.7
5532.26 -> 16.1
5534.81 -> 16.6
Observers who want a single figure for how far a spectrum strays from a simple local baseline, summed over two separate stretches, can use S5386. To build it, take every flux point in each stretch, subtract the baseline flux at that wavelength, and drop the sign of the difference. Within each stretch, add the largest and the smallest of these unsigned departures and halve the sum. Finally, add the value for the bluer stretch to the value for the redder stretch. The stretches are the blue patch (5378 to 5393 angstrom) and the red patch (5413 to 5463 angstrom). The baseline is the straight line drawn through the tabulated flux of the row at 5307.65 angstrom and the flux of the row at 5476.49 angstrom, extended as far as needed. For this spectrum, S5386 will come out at 1.0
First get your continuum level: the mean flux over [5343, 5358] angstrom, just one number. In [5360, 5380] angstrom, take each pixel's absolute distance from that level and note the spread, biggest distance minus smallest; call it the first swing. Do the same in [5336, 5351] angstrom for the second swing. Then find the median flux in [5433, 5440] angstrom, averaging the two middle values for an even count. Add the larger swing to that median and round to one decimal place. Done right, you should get 16.3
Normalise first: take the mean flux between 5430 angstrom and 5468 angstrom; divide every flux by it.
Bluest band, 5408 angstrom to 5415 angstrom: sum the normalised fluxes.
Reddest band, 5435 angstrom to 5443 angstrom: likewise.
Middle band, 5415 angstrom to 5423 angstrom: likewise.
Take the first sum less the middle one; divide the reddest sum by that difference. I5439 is -13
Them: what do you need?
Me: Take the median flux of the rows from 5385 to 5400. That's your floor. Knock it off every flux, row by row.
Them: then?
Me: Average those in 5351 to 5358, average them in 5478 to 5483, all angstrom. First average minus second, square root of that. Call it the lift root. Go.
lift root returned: 0.87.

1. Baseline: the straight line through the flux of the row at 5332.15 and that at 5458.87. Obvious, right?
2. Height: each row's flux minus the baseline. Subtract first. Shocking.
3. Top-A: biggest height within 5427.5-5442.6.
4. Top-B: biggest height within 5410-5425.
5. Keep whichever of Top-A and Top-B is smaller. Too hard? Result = 0.5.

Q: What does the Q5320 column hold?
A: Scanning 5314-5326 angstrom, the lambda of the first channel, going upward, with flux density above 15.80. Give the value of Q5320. 5314.99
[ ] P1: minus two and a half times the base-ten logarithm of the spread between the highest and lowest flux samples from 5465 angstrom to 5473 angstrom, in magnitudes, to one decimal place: 1.3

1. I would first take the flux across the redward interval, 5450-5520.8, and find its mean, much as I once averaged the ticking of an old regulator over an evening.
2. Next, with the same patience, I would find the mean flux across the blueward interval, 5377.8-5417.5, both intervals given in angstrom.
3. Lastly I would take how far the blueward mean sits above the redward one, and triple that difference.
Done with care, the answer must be -1.8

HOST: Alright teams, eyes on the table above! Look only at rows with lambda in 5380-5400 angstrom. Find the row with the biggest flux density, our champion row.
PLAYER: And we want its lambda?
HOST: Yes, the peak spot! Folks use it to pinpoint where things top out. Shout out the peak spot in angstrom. 5381.49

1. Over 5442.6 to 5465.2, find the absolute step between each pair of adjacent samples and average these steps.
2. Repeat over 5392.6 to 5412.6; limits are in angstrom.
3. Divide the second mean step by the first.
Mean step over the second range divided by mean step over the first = 3.8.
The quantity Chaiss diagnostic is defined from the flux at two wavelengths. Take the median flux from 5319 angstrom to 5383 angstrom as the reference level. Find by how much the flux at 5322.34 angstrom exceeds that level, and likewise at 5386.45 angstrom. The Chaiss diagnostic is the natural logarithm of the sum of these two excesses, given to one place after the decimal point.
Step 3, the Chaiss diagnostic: -1.6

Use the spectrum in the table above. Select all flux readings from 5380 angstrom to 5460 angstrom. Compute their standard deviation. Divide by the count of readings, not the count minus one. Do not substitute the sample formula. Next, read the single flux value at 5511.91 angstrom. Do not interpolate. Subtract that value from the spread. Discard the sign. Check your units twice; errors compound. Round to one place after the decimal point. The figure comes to 15.1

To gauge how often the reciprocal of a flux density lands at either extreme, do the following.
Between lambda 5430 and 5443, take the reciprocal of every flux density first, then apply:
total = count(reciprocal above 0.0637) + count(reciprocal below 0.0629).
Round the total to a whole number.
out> 5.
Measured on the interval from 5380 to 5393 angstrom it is 5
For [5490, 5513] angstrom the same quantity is 7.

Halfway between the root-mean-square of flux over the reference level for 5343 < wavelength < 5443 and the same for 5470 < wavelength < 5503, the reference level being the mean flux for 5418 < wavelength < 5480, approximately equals 1.01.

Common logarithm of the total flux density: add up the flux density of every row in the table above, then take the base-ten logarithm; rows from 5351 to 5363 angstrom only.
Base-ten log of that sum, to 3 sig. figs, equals 1.91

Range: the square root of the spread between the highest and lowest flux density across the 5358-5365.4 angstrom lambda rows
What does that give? 0.77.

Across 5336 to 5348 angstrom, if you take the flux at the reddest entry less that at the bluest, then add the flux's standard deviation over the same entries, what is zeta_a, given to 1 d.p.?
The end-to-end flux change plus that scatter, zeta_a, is -0.2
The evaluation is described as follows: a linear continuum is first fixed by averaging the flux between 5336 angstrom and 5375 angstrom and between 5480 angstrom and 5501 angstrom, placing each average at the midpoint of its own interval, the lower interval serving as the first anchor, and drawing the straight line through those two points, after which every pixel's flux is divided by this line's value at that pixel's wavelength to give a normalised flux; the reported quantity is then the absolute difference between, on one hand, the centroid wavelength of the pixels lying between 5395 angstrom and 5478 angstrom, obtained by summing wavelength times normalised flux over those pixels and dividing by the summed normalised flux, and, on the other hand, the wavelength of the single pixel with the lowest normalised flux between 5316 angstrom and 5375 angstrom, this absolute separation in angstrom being 109.6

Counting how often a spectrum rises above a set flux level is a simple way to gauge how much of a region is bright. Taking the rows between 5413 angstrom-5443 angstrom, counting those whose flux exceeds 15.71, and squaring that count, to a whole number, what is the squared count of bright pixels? 16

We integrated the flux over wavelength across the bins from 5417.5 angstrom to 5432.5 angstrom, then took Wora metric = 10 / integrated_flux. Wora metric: 0.0439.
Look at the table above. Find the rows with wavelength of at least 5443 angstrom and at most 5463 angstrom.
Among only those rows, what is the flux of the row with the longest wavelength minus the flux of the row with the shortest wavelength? -0.20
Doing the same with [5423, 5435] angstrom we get -0.40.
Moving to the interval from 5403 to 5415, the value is 1.50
